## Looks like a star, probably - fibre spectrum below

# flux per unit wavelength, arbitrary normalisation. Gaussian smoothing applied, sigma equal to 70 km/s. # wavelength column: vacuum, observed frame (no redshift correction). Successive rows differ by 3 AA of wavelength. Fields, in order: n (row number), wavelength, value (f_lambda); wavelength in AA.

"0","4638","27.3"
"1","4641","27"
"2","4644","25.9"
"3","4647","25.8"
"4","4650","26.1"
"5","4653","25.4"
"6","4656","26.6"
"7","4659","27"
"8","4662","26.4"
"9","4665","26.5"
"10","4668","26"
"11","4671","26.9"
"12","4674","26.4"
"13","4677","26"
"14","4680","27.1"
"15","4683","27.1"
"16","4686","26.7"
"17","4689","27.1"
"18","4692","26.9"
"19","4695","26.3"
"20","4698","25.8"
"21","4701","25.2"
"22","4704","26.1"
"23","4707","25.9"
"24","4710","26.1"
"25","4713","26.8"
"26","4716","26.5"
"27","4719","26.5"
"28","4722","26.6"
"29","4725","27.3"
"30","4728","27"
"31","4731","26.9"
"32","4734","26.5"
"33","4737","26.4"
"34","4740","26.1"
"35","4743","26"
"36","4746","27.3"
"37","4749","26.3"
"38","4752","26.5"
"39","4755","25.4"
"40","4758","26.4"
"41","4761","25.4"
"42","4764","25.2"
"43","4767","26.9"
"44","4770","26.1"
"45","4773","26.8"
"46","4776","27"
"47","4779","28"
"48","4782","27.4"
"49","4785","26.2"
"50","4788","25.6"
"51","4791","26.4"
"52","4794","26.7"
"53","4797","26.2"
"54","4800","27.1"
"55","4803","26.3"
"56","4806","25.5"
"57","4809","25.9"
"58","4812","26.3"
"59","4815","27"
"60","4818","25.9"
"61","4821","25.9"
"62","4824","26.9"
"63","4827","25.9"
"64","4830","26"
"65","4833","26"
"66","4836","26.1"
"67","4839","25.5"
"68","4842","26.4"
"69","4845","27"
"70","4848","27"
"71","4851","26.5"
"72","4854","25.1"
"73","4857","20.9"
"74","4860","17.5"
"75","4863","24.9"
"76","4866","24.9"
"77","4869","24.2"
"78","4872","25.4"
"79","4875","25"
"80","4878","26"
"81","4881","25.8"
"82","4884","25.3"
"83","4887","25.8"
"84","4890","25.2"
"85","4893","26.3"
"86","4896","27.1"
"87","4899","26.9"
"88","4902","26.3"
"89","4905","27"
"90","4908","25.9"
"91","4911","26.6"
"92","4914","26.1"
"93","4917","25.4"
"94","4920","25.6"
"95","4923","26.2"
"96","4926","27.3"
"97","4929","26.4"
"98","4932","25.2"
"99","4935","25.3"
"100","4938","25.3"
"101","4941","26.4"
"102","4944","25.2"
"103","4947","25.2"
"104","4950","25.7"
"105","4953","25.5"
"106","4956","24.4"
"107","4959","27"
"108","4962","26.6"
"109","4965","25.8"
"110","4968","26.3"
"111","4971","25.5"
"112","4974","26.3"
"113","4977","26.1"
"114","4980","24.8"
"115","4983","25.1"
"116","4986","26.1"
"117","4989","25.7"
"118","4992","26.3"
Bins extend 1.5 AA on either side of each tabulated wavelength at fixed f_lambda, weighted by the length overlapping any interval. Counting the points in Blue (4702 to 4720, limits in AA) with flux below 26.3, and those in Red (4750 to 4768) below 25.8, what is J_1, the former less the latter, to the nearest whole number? 0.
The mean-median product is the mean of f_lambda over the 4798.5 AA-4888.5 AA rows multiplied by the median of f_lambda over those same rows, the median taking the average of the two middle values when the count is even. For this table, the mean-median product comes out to 660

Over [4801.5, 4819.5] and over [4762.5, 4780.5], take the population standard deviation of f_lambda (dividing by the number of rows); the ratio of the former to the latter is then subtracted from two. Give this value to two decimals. 1.46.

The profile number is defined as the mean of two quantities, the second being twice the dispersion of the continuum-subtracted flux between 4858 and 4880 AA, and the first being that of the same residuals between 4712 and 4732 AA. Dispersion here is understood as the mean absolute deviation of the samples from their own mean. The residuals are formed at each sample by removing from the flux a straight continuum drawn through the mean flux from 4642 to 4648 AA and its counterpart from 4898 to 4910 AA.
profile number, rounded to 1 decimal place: 2.0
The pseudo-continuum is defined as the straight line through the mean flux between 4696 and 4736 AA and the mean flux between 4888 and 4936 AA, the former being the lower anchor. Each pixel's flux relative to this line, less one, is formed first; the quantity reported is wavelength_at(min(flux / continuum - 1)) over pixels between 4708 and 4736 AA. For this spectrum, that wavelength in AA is 4710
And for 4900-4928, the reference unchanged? 4917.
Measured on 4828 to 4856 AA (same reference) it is 4854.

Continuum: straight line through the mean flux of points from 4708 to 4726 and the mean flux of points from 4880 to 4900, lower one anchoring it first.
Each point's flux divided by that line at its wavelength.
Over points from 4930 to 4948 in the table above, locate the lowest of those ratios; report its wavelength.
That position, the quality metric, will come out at 4932 AA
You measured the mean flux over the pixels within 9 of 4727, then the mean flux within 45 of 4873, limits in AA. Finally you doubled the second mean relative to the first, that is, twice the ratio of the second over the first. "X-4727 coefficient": 1.90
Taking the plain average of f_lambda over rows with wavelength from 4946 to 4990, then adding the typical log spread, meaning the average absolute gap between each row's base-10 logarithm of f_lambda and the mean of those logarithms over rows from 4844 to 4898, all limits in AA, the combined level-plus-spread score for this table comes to 25.8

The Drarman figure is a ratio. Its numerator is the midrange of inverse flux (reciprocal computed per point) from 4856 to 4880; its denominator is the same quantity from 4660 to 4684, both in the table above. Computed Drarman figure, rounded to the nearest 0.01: 1.27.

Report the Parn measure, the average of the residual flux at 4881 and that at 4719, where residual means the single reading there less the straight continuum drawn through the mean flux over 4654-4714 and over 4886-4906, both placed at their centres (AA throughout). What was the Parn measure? -0.25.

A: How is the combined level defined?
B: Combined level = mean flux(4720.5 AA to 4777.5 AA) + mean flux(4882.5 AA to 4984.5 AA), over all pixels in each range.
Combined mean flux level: 52.3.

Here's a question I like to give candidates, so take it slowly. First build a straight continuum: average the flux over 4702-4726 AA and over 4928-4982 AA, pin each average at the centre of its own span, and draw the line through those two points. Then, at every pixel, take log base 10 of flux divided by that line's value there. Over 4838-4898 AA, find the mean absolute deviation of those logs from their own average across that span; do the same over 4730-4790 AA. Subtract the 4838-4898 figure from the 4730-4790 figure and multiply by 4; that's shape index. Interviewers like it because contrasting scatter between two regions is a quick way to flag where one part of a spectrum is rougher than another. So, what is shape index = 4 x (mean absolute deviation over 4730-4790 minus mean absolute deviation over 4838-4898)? -0.064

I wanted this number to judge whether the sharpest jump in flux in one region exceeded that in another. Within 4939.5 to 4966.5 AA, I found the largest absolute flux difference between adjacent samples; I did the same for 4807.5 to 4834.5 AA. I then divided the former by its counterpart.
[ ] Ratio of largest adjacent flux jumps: 2.4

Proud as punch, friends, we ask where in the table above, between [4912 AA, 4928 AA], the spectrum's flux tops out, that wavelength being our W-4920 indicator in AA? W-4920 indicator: 4926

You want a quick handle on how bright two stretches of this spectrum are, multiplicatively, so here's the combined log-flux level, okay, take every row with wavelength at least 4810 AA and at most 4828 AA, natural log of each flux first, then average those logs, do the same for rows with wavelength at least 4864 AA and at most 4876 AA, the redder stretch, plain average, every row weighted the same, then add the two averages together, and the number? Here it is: 6.48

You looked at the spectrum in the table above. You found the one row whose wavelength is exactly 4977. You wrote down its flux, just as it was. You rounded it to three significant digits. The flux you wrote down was 26.1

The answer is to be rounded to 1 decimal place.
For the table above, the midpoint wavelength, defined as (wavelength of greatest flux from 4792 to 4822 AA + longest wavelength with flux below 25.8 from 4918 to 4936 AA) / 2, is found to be 4867.5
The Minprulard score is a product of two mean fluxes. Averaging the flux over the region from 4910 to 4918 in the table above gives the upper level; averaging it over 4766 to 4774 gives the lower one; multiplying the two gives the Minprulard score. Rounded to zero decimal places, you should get 692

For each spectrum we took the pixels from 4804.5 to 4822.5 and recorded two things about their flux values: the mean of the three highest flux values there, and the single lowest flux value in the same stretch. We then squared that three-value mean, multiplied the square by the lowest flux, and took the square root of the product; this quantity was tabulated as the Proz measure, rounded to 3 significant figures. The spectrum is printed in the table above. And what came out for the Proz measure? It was 133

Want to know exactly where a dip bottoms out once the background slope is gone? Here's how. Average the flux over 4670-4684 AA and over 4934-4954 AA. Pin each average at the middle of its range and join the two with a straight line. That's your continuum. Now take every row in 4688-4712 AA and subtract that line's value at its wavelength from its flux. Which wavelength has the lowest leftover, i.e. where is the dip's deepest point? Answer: 4701 AA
